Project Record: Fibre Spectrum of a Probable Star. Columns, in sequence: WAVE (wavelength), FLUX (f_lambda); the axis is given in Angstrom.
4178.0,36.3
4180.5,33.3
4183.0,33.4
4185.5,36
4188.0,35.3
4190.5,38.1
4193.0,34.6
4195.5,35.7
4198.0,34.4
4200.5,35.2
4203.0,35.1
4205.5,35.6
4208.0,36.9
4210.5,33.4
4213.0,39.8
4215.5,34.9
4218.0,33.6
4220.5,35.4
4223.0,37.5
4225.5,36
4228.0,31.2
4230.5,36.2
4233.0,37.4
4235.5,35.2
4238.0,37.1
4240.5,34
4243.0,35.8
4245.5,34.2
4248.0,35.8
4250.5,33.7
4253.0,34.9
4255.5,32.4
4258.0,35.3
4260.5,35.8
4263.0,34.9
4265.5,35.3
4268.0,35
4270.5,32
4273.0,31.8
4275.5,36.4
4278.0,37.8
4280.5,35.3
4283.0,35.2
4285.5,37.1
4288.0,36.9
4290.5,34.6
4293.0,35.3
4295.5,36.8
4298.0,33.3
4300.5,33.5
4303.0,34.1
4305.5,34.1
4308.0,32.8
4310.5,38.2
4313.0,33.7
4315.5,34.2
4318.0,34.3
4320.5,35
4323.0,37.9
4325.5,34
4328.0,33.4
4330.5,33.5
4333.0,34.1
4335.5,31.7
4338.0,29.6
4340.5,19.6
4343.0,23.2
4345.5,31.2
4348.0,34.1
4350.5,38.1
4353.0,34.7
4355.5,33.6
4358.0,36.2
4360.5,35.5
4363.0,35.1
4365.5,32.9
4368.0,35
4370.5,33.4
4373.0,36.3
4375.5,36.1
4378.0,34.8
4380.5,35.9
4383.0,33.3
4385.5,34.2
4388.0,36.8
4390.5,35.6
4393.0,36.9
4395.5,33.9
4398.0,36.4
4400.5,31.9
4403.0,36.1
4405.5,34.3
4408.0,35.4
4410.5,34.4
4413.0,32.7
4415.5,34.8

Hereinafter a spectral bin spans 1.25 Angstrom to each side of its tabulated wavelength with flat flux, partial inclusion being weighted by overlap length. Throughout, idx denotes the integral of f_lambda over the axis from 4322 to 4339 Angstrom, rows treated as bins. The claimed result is 569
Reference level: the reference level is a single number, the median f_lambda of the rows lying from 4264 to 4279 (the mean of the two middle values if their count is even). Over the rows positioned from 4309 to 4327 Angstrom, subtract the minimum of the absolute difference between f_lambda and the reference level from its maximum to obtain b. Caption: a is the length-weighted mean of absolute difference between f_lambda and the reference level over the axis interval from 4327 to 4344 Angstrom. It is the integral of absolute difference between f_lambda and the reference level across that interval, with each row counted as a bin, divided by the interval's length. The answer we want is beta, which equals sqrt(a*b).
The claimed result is 4.1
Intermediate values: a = 5.8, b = 2.9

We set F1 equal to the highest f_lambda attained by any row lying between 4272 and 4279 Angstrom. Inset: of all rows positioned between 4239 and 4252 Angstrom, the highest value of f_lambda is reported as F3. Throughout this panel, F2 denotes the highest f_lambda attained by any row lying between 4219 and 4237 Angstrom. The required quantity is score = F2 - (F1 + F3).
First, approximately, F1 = 37.8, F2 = 37.5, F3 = 35.8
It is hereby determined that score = -36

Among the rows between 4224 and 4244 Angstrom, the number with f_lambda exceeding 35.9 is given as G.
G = 4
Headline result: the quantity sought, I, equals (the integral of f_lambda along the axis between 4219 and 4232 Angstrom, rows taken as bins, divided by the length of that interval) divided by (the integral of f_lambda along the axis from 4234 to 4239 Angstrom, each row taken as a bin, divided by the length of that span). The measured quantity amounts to 0.98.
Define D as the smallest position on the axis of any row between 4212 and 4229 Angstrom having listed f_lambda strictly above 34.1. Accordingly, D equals 4213.0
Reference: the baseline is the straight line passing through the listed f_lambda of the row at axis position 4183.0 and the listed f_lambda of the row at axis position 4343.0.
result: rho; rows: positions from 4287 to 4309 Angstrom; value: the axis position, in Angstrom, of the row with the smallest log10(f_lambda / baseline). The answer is 4298.0 Angstrom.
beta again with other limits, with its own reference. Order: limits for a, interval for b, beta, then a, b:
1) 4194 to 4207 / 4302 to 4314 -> 0.9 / 0.4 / 2.0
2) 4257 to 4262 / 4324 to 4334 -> 0.5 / 0.4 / 0.7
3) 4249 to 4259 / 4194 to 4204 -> 0.9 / 1.2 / 0.7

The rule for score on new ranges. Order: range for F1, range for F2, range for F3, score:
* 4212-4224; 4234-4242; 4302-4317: -41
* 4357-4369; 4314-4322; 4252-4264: -37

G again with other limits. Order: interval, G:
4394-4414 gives 2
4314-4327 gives 1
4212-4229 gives 3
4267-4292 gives 4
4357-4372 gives 1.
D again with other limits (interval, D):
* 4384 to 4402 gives 4385.5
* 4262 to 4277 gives 4263.0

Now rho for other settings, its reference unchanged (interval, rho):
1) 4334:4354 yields 4340.5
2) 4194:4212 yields 4210.5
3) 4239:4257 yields 4255.5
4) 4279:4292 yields 4280.5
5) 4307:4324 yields 4308.0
